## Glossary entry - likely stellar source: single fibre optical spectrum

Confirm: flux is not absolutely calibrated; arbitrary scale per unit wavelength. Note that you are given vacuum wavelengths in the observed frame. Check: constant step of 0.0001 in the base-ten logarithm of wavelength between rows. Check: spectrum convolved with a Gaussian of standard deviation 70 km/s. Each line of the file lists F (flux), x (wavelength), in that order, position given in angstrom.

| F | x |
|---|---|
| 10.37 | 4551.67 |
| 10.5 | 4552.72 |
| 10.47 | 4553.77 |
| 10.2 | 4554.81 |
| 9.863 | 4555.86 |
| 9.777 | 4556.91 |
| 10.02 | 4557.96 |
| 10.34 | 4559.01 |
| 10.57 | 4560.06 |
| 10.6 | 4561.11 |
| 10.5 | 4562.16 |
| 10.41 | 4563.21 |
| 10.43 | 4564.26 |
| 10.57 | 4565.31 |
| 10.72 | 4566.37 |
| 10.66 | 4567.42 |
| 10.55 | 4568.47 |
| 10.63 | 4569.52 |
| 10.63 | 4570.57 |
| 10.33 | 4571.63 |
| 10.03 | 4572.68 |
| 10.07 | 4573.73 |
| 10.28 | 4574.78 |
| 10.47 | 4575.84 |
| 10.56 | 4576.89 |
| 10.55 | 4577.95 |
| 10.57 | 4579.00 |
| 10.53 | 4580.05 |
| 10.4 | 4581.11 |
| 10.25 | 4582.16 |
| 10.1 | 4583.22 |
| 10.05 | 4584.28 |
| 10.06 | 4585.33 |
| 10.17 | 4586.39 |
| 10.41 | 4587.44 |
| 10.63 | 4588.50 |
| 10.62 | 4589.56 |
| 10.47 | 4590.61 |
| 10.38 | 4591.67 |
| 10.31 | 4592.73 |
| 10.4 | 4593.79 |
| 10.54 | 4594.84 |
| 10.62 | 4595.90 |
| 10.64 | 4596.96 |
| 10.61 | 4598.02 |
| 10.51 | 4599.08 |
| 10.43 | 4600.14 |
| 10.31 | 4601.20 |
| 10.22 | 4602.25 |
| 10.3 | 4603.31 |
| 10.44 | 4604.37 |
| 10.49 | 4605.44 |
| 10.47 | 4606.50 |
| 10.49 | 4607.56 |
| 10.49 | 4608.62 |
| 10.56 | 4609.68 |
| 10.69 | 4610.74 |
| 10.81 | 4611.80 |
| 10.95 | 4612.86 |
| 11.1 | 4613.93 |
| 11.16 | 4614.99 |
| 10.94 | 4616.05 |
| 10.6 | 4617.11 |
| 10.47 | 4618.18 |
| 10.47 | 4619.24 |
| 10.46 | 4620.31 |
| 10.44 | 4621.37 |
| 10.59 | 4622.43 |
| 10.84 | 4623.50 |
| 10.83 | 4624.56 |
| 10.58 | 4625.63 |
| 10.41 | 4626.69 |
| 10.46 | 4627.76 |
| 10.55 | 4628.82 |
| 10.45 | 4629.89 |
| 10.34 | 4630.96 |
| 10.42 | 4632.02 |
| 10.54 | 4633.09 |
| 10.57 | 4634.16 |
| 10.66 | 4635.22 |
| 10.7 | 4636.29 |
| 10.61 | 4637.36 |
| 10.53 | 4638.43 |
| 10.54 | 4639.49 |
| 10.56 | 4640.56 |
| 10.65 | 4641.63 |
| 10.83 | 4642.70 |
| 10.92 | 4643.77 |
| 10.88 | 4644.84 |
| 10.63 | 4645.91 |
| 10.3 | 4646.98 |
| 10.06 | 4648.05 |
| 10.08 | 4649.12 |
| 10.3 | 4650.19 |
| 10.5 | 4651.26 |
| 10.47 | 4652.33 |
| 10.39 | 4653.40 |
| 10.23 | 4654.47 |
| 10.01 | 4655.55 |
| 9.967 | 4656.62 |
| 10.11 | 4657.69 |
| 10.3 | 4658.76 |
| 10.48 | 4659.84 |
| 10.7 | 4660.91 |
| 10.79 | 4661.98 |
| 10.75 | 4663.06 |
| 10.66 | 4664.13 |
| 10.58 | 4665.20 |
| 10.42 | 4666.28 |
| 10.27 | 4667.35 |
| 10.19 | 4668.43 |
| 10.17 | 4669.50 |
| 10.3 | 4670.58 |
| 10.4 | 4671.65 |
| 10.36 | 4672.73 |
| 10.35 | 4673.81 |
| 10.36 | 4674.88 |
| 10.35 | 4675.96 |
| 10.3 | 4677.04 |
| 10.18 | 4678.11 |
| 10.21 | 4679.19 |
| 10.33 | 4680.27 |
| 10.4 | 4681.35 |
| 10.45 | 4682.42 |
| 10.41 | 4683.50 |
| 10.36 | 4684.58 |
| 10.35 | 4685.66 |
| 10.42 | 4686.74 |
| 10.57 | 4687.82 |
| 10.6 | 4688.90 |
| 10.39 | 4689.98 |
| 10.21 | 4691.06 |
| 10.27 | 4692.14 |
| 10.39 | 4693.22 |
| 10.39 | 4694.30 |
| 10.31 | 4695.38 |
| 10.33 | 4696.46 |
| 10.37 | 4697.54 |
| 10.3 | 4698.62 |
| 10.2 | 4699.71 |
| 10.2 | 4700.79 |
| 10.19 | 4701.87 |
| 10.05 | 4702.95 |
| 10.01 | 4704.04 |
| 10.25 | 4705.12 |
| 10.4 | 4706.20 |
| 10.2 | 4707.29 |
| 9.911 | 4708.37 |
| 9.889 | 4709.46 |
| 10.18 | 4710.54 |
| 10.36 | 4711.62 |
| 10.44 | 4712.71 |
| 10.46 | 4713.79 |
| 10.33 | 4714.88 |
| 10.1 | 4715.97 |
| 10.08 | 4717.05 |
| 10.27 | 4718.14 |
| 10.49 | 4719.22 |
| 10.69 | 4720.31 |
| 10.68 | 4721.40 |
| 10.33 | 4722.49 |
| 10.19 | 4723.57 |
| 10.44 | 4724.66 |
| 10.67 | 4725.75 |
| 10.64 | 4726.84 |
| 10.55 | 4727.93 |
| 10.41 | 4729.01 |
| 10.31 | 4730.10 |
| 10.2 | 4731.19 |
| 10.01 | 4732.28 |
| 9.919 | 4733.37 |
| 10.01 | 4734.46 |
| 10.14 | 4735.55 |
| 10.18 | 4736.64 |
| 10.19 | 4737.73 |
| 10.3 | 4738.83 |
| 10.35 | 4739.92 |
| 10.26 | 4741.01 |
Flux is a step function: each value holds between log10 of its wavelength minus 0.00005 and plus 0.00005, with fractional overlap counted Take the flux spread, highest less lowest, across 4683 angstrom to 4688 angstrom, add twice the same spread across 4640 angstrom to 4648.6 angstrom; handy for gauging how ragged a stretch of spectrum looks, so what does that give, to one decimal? 1.9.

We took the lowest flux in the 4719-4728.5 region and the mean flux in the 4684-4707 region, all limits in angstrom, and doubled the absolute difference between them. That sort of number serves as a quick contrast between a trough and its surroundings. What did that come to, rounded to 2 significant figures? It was 0.24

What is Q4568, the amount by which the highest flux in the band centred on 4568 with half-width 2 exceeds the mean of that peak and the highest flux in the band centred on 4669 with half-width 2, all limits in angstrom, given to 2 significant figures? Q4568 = 0.21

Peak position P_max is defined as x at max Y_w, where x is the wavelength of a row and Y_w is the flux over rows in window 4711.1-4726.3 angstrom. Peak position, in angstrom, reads 4720.31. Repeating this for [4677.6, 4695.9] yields 4688.90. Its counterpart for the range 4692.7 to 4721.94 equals 4720.31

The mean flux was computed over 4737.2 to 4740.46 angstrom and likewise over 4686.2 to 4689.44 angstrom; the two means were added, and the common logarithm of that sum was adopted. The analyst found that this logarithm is 1.32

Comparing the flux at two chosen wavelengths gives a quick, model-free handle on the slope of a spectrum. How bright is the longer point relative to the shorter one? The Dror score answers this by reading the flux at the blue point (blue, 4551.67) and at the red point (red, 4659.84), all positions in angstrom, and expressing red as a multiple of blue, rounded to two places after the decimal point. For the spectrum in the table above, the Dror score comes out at 1.01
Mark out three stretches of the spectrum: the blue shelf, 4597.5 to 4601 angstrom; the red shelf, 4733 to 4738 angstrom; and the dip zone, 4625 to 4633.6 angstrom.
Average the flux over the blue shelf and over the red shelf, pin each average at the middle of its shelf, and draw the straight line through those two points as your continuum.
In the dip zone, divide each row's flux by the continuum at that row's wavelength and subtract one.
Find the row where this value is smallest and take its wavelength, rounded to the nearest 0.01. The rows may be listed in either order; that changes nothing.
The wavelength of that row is 4630.96 angstrom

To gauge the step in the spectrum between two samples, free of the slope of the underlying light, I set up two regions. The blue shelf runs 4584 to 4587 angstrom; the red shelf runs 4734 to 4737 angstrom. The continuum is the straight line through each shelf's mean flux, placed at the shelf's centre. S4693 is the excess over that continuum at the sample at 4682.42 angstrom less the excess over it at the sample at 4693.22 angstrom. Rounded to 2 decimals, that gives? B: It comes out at 0.06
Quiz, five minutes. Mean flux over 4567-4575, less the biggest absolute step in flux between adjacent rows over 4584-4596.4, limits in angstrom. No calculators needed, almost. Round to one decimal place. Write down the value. 10.2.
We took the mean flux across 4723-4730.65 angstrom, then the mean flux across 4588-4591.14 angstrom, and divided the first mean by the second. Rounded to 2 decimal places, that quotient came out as 0.99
